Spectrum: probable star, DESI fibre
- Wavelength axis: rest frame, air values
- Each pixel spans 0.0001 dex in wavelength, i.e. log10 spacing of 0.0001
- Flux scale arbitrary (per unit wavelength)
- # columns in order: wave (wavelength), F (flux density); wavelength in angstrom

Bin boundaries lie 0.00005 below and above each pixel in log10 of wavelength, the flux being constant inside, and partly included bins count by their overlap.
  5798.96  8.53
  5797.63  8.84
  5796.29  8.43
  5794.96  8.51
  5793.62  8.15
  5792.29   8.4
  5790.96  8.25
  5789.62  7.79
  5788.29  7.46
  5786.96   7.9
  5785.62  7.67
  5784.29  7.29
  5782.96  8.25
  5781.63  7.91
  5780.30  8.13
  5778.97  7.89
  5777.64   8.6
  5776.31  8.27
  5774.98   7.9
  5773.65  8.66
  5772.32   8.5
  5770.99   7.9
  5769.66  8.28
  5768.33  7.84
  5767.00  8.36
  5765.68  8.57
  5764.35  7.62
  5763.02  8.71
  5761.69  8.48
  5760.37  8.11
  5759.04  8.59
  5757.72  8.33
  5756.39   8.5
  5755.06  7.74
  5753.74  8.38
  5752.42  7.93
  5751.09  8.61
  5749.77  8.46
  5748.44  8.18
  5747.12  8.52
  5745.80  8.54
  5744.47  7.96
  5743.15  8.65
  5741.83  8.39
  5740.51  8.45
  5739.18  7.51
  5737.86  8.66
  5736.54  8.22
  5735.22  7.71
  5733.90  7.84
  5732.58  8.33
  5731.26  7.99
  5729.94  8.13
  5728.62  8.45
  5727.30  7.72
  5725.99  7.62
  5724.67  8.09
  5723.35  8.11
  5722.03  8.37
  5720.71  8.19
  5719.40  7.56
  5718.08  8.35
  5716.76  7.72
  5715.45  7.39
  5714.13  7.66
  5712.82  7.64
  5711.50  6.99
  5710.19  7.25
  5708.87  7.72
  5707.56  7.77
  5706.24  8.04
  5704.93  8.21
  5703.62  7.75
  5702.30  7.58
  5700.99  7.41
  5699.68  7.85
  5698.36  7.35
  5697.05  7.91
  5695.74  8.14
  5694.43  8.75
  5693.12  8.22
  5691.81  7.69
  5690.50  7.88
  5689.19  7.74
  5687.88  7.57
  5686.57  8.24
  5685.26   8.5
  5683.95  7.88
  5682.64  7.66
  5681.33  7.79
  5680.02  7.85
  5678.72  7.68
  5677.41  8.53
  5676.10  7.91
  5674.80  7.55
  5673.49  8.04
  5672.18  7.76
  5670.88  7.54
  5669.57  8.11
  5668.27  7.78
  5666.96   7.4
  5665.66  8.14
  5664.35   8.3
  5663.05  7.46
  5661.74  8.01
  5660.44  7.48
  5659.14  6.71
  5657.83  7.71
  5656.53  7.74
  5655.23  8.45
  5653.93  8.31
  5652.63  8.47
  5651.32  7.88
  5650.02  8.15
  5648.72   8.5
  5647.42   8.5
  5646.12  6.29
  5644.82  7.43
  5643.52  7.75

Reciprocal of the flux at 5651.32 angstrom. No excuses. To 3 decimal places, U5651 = 0.127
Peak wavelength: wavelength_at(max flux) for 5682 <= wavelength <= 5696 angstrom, 5694.43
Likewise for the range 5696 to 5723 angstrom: 5722.03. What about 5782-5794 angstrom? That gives 5792.29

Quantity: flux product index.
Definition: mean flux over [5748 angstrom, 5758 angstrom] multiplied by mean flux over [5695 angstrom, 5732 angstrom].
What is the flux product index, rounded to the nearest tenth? 64.6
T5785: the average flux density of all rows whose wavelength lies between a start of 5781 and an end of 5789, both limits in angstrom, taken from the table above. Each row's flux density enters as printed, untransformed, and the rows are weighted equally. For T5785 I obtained 7.7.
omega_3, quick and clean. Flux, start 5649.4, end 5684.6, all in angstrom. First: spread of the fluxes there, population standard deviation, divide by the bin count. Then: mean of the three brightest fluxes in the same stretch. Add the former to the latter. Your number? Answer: 8.87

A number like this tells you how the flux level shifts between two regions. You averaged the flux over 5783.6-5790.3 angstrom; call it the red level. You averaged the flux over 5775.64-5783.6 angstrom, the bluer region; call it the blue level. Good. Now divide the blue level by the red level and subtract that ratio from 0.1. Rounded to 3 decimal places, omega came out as -0.973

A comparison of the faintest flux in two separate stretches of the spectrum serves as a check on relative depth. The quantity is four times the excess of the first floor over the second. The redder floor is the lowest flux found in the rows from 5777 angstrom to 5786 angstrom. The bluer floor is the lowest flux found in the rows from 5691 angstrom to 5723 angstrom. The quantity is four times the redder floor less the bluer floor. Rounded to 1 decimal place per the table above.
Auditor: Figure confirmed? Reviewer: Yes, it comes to 1.2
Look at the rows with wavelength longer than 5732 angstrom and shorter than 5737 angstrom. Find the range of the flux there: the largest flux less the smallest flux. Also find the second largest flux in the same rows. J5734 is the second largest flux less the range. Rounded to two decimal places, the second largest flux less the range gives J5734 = 7.60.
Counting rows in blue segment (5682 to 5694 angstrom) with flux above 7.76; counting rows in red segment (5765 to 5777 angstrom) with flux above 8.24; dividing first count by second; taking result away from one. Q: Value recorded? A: 0.17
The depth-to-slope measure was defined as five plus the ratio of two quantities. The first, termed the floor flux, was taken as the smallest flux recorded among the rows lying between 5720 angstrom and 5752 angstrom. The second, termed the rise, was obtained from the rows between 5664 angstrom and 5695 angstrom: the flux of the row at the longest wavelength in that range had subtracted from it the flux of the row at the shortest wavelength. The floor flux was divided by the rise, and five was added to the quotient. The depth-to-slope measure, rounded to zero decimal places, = 22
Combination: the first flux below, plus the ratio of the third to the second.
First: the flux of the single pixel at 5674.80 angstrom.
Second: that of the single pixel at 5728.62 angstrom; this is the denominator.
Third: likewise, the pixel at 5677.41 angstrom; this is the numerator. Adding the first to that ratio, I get 8.6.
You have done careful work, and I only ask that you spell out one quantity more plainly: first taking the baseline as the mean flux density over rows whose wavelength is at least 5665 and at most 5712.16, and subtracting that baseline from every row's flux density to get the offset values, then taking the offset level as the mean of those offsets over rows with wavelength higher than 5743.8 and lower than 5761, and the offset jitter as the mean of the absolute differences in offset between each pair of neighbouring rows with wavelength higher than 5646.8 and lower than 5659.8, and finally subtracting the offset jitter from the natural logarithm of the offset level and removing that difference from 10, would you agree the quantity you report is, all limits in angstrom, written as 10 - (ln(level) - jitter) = 11.1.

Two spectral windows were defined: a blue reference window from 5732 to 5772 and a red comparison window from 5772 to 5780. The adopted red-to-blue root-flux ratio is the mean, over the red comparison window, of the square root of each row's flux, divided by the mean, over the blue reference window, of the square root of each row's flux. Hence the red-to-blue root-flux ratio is 1.00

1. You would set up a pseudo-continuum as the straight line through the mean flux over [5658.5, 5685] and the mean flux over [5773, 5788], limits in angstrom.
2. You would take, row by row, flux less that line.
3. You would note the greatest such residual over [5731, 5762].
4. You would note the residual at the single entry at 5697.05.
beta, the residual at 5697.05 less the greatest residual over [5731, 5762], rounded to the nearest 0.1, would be -0.7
